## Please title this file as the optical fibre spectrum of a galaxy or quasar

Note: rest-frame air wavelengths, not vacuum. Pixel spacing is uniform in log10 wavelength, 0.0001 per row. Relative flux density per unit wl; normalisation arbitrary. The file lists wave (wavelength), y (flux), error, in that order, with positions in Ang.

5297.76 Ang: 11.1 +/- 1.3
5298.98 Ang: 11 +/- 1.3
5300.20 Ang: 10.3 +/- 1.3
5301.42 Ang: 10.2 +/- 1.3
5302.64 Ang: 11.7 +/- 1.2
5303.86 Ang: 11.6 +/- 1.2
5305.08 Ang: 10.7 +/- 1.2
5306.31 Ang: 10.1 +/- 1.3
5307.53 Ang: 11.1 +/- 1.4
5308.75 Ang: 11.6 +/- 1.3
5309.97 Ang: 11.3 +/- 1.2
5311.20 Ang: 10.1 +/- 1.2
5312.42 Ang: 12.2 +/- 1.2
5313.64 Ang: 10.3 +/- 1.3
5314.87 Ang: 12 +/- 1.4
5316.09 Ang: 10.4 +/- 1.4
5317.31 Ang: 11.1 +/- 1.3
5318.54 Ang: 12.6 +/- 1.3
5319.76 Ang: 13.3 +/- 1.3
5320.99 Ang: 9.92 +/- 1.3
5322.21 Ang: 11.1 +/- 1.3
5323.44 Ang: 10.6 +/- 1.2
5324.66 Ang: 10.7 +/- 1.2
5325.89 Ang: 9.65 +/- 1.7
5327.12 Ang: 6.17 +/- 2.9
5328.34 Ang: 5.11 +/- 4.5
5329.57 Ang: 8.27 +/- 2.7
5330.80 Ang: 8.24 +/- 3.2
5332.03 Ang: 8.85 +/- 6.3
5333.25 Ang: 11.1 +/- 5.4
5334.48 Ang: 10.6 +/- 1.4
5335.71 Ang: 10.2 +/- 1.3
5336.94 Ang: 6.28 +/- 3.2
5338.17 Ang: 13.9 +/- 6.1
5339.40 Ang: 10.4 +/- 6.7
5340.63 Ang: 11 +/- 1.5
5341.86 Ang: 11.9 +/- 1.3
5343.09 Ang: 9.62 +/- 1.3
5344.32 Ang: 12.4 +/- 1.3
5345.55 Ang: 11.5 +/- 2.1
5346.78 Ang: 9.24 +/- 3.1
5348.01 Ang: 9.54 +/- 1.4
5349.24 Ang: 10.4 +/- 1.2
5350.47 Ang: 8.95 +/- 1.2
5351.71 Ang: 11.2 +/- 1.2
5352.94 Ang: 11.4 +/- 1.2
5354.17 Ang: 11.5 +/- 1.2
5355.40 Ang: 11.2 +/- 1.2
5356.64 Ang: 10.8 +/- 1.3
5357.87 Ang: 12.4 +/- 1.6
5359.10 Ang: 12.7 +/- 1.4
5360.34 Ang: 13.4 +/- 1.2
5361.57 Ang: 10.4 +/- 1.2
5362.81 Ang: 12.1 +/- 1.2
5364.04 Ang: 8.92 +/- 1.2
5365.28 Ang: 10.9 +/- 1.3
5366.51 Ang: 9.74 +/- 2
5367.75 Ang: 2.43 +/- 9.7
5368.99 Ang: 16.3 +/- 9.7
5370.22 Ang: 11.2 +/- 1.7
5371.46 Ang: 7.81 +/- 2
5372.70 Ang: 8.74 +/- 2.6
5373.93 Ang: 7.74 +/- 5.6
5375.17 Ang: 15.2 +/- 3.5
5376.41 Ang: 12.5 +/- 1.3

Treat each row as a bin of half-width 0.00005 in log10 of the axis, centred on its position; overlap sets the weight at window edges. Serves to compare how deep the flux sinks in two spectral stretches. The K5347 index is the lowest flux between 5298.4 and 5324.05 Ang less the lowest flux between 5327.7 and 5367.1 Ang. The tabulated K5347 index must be 4.8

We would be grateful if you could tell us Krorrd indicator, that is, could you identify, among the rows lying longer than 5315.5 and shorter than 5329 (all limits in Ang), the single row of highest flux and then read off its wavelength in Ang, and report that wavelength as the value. 5319.76 Ang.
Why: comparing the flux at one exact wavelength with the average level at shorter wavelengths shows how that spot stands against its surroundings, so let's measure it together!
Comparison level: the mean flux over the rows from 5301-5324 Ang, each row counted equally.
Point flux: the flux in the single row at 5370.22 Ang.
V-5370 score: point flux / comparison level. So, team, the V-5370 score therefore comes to 1.00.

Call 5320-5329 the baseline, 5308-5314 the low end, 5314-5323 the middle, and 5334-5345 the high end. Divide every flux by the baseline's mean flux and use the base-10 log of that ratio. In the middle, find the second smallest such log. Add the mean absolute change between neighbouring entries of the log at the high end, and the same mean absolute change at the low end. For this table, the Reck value 0.23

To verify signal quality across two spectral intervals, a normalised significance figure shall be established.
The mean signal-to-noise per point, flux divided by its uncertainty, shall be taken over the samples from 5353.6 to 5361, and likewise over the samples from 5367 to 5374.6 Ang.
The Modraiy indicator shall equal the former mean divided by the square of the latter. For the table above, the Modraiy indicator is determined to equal 1.1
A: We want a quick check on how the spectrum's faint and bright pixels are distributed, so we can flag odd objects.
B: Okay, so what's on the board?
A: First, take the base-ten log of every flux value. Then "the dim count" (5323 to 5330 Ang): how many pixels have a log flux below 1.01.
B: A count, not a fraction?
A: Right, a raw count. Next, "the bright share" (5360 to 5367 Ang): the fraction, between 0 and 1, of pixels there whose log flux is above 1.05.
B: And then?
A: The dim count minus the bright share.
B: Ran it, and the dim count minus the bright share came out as 3.7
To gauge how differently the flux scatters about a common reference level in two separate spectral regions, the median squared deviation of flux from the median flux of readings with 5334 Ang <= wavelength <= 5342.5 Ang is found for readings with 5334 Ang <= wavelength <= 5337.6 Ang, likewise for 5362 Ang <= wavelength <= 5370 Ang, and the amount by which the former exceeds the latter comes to -2.4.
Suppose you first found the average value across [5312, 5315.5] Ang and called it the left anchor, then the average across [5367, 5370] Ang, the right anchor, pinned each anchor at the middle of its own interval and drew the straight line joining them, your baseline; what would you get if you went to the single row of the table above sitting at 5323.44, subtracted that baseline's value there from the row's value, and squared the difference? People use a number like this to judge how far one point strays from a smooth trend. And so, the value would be 0.3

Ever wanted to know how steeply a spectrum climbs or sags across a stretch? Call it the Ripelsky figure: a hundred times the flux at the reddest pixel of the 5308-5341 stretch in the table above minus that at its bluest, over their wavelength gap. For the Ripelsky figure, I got -2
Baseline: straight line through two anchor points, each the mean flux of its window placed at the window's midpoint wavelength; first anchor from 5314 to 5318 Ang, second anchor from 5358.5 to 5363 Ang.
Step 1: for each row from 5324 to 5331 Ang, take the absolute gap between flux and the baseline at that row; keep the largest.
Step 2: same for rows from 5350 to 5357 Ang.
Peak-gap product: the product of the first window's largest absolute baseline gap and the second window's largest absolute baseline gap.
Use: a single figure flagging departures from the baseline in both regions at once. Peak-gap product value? 19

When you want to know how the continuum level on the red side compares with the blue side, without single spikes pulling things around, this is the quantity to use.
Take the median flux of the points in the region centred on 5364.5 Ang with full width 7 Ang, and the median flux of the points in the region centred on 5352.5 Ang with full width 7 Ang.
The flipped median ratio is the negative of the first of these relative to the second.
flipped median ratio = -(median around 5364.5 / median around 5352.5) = -0.90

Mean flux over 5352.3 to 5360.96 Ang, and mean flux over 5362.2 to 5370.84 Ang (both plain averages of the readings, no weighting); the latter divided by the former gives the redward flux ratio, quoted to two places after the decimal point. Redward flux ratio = 0.86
